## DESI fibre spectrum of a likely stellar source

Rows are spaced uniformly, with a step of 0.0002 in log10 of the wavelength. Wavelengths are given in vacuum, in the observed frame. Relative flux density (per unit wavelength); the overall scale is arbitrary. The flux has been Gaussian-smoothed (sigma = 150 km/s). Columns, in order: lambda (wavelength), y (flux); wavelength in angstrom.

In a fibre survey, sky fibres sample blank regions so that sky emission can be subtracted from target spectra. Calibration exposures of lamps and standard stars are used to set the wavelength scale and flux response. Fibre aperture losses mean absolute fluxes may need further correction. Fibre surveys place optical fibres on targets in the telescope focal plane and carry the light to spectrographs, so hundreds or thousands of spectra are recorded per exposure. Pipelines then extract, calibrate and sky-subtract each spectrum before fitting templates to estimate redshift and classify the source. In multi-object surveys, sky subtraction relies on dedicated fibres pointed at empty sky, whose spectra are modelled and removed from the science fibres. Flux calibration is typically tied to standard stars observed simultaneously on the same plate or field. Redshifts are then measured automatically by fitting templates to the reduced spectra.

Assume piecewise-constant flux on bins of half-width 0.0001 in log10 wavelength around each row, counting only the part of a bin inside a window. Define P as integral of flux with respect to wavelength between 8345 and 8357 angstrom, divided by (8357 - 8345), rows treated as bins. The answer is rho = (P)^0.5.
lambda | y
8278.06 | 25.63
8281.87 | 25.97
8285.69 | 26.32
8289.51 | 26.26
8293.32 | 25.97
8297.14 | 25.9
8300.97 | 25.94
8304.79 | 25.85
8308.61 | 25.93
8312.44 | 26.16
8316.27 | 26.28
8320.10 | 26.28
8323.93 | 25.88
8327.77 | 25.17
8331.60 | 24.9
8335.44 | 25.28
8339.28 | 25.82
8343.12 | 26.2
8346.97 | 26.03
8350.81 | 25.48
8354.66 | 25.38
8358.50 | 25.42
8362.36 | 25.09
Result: 5.06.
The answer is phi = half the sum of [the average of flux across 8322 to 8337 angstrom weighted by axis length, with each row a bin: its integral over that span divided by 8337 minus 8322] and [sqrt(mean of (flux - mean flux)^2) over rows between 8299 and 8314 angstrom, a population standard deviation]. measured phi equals 12.71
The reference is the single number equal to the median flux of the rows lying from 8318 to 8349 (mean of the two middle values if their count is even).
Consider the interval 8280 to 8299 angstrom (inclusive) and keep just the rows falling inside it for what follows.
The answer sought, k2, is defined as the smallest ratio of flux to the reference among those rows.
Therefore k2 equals 1.00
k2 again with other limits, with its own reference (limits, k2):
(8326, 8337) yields 0.96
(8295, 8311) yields 1.00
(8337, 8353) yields 0.99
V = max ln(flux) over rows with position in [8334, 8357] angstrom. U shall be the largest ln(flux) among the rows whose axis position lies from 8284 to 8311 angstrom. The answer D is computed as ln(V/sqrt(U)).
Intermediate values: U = 3.27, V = 3.27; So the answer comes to 0.591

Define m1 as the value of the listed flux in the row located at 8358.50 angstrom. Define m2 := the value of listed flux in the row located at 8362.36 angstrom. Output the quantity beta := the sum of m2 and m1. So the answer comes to 50.5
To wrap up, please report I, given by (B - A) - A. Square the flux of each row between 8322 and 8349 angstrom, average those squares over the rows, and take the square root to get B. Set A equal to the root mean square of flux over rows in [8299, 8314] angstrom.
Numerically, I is -26.3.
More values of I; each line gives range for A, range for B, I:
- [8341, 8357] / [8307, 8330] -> -25.6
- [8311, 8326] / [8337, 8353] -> -26.4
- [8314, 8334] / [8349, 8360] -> -26.0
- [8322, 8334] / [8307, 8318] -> -24.5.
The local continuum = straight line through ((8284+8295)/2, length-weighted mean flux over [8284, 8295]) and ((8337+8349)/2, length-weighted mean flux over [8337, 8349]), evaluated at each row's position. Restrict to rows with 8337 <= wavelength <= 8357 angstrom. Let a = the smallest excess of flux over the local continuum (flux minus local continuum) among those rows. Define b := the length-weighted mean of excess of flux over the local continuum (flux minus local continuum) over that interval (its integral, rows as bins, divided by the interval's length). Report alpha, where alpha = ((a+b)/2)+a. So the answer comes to -0.9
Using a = -0.6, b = -0.21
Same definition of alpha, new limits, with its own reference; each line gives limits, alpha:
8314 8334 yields -1.9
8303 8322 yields -0.4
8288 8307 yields -0.5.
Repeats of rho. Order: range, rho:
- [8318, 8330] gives 5.08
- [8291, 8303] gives 5.09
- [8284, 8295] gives 5.12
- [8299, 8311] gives 5.09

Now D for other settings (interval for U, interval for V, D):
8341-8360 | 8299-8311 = 0.589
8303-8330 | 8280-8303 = 0.593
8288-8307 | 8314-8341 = 0.592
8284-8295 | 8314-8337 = 0.592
